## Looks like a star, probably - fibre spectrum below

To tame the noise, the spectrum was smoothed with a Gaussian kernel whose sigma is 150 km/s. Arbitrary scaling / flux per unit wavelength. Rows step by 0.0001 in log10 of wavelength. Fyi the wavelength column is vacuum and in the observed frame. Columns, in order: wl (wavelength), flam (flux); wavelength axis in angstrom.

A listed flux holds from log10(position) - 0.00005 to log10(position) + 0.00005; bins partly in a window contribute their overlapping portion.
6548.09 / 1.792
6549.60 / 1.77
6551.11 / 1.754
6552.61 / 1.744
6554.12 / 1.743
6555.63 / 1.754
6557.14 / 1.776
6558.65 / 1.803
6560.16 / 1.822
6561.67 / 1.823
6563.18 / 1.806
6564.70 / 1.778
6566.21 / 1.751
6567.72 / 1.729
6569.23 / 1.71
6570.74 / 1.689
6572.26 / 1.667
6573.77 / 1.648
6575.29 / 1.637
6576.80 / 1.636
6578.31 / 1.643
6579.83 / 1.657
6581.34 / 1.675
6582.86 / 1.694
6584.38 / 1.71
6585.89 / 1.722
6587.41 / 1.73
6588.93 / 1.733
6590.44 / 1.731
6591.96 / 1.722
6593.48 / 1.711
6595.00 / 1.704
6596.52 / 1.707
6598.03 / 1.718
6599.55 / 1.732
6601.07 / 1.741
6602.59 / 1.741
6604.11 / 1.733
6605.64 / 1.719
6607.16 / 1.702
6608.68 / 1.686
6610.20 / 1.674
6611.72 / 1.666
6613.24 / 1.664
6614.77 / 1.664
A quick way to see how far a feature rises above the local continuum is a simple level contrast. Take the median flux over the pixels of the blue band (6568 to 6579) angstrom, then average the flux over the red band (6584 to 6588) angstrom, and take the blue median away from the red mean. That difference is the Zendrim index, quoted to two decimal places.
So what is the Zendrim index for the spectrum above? 0.07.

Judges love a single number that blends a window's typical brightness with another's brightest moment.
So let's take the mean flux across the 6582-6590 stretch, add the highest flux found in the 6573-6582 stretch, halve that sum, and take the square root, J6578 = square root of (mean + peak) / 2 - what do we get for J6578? 1.302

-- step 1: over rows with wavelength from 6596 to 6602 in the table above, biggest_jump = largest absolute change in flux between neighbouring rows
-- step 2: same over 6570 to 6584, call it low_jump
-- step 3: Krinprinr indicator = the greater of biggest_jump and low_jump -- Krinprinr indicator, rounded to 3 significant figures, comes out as 0.0220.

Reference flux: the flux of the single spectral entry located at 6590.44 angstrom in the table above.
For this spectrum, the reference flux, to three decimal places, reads 1.731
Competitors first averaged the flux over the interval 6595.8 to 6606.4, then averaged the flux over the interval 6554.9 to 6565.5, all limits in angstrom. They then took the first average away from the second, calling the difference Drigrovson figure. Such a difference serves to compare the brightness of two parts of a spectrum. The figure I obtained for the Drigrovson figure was 0.07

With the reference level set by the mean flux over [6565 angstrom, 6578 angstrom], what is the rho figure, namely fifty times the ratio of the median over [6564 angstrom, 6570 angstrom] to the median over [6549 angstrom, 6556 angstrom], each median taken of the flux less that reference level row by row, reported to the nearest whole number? 40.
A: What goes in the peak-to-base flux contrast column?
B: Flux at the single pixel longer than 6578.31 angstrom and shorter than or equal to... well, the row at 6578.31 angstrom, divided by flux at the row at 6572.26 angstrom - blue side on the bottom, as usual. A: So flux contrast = 0.99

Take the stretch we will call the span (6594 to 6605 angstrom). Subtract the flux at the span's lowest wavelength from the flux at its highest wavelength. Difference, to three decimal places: 0.029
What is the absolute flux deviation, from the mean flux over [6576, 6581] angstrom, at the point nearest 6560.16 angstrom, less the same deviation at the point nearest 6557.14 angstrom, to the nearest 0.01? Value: 0.05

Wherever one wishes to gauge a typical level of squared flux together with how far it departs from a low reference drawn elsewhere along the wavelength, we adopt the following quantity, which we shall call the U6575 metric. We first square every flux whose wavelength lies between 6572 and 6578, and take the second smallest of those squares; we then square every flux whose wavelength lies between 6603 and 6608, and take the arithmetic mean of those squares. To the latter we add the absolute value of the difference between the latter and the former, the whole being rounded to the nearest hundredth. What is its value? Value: 3.22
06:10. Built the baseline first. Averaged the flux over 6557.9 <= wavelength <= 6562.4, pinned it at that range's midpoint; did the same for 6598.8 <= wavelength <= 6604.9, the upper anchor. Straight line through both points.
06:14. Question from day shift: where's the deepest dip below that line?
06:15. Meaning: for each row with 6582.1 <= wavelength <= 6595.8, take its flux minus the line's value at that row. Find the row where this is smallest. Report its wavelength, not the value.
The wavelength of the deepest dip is 6582.86 angstrom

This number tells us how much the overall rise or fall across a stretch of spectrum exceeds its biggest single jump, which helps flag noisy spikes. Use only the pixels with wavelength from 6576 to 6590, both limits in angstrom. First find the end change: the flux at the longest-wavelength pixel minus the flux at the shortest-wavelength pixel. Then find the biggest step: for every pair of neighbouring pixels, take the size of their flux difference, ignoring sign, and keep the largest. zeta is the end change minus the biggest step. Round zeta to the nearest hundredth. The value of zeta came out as 0.08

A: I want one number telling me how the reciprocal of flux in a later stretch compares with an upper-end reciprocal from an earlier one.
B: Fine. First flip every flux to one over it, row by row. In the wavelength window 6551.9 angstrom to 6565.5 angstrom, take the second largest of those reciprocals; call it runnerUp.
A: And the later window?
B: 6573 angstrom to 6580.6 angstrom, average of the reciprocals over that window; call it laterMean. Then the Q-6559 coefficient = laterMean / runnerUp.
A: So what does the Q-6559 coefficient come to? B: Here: 1.06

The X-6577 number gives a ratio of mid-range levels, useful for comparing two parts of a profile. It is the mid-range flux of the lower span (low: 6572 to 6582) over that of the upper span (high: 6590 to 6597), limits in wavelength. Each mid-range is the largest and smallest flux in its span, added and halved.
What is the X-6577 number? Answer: 0.96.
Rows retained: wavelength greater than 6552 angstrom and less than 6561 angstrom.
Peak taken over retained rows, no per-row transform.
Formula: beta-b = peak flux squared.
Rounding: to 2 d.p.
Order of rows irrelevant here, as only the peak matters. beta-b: 3.32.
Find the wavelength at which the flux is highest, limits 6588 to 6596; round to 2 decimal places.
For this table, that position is 6588.93 angstrom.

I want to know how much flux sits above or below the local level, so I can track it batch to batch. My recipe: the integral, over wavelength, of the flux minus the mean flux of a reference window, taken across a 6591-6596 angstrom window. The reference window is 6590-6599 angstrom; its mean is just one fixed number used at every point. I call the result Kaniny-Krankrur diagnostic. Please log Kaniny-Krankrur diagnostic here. -0.01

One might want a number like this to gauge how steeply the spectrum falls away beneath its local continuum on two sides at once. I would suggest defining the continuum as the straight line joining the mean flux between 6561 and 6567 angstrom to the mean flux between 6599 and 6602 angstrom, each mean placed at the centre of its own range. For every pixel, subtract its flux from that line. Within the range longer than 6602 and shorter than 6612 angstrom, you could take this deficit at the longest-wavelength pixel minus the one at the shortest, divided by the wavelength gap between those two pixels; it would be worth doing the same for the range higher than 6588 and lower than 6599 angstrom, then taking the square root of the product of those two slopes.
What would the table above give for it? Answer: 0.001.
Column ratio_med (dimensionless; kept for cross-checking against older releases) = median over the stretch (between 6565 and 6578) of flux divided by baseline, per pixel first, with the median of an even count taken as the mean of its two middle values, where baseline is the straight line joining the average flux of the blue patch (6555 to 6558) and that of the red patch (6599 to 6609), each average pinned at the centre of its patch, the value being 0.96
